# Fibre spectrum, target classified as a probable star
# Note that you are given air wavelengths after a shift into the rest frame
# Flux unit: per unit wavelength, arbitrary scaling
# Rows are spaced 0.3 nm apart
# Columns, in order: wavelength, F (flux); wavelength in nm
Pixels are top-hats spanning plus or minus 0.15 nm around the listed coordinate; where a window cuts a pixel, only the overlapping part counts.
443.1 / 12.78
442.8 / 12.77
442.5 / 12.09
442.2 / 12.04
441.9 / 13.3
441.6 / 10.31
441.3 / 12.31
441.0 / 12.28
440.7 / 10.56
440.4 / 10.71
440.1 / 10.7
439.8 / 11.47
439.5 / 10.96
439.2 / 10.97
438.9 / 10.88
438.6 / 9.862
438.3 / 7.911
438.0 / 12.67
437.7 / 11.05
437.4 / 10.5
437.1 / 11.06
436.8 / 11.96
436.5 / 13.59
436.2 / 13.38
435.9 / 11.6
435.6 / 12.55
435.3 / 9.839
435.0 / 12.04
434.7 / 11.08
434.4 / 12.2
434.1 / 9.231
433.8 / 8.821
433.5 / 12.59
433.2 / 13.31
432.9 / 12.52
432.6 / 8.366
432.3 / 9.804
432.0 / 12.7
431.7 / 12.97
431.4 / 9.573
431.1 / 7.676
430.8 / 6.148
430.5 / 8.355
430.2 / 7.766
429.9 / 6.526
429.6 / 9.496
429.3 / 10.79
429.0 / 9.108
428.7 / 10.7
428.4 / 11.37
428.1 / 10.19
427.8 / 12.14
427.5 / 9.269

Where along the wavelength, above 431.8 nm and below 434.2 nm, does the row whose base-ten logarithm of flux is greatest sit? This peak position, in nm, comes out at 433.2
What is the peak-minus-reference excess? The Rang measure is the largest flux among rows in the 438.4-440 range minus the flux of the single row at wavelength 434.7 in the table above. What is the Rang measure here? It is 0.4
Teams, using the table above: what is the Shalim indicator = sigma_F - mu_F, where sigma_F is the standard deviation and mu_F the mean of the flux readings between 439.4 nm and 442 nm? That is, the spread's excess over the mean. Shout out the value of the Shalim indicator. -10.4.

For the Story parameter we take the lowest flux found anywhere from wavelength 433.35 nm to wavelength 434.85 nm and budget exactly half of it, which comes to 4.4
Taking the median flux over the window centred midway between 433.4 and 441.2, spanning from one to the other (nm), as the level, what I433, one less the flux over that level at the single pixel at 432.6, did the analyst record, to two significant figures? 0.24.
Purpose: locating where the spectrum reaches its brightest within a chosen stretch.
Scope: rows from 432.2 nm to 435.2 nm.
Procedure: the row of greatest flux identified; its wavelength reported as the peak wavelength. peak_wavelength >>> 433.2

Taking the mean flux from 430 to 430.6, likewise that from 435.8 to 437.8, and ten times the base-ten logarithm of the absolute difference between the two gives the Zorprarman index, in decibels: 6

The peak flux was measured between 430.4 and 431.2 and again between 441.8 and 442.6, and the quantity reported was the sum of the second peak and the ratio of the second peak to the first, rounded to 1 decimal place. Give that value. 14.9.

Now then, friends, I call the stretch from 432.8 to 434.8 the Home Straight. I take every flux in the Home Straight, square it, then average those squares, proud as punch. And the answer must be 132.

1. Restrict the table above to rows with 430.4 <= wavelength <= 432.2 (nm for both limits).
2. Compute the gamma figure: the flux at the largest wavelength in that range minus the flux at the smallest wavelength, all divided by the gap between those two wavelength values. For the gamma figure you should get 2.9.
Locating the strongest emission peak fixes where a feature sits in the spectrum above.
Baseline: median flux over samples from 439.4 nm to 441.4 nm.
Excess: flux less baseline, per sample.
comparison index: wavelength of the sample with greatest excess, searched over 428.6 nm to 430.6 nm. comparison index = 429.3 nm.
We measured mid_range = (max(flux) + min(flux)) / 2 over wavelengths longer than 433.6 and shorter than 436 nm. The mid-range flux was 10.7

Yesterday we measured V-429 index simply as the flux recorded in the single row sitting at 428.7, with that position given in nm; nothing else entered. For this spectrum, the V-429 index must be 10.7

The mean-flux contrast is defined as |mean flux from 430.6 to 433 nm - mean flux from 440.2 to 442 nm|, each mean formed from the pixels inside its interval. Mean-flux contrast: 1.6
